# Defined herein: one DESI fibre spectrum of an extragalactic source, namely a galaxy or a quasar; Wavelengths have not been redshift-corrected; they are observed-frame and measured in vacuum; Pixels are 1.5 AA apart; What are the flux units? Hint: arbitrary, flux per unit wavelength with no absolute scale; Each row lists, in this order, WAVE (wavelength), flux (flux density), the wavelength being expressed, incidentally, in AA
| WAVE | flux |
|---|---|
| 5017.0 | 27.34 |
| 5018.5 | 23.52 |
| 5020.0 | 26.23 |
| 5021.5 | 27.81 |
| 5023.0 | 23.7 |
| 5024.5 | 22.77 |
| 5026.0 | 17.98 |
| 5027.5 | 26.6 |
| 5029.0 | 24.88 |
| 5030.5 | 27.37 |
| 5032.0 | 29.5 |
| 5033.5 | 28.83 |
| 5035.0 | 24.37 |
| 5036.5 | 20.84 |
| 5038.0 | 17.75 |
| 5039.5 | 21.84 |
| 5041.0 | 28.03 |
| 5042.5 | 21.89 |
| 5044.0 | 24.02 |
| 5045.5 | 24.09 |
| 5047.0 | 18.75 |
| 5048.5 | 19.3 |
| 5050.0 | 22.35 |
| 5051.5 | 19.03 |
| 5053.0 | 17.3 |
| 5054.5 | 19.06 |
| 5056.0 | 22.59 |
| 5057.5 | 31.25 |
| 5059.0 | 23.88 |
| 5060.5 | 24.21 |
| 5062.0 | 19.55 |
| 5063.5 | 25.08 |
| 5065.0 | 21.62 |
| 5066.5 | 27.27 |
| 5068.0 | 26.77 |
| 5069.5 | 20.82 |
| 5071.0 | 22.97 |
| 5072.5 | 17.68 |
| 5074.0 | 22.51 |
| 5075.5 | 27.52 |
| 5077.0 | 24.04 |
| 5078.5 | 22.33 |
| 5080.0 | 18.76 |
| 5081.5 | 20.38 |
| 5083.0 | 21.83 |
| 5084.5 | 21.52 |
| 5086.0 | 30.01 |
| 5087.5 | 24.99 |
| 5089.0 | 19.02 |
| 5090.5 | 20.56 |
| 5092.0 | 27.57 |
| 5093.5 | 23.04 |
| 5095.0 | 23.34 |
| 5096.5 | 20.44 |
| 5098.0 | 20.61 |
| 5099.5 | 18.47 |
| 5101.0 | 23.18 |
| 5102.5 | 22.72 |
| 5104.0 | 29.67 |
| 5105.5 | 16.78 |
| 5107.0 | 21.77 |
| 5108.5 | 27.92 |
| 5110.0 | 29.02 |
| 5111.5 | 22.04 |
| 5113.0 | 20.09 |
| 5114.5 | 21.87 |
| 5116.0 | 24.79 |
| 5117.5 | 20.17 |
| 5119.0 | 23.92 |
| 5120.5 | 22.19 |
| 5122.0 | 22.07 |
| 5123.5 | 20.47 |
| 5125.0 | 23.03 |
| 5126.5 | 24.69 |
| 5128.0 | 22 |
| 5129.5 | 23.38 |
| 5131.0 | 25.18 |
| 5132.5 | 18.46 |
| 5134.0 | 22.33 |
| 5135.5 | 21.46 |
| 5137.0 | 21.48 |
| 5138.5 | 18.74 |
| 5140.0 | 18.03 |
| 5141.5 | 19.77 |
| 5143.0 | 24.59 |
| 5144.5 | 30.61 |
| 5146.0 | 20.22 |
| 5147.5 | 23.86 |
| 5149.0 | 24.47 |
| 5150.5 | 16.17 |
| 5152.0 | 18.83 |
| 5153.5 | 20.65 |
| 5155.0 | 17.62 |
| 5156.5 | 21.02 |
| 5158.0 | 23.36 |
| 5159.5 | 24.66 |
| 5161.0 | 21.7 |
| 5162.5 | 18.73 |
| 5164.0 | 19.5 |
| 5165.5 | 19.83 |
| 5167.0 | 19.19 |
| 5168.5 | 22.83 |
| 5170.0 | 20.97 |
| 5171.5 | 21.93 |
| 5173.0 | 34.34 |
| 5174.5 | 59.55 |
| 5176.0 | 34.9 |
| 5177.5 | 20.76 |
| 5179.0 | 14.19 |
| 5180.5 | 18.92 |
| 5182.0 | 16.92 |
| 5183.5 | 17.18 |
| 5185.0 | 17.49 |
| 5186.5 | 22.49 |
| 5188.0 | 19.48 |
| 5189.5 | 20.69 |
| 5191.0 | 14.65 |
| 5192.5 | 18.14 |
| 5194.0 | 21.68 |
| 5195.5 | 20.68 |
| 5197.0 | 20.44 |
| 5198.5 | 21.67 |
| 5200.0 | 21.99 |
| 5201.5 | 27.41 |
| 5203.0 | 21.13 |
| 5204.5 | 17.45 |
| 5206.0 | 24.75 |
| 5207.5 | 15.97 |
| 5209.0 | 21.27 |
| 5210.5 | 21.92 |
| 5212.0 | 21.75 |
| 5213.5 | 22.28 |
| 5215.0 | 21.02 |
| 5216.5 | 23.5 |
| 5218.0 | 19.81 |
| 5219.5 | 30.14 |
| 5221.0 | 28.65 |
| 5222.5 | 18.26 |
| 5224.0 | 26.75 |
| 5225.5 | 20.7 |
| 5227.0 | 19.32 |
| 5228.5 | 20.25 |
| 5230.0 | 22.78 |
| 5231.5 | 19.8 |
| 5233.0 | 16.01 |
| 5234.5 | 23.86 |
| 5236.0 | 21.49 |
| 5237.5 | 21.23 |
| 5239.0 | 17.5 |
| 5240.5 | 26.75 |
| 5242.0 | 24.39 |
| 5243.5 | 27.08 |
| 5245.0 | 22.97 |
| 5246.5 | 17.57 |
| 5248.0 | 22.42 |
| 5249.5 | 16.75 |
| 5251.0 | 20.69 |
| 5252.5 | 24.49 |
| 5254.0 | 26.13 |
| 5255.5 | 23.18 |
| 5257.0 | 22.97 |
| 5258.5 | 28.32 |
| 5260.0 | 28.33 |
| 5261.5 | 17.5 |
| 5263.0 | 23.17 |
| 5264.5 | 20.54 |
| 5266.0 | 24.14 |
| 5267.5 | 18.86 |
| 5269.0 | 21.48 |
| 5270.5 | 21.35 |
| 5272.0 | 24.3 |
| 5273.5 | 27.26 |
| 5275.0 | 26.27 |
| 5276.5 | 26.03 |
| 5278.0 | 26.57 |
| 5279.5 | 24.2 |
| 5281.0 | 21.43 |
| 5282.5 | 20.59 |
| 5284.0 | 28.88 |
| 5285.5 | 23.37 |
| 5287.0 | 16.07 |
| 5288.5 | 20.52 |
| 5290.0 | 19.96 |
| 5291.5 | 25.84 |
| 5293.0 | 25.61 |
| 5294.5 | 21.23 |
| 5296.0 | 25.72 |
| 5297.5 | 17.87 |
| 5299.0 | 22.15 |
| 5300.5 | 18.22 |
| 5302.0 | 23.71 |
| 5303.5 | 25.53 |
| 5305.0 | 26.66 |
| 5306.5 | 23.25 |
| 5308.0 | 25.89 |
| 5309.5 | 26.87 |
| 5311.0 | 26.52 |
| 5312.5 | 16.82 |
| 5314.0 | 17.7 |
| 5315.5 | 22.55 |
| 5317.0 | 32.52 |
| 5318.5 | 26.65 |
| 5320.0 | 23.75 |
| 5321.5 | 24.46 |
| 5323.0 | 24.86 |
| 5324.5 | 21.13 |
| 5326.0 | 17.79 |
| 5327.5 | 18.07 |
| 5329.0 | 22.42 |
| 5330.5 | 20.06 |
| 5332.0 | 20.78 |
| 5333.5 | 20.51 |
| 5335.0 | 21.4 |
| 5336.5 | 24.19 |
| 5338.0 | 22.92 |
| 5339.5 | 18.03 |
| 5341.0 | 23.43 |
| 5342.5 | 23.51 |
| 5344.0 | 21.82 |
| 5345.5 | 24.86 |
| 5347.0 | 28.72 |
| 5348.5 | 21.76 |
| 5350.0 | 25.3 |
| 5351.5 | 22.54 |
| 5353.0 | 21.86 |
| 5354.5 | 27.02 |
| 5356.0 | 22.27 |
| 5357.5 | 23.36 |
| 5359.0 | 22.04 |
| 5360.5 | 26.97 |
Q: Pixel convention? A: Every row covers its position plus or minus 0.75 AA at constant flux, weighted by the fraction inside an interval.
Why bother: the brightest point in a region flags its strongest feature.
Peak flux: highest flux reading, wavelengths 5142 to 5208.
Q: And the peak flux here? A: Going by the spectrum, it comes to 59.55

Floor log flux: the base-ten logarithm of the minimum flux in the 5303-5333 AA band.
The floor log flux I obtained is 1.23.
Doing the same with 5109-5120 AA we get 1.30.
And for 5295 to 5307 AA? 1.25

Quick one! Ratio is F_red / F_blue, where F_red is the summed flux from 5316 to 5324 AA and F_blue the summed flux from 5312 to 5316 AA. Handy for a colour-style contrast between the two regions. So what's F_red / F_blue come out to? 2.3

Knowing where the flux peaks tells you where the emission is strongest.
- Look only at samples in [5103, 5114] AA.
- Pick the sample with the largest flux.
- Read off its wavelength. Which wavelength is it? 5104.0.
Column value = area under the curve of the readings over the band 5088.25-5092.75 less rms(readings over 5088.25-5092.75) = 78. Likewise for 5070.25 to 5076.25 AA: 113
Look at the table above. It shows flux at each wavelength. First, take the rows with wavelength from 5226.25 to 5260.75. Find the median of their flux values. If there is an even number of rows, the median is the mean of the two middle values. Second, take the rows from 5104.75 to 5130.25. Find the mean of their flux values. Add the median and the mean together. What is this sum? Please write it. 45.5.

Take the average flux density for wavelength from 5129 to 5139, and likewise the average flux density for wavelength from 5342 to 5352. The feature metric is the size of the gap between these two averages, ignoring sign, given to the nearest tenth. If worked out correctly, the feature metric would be 2.5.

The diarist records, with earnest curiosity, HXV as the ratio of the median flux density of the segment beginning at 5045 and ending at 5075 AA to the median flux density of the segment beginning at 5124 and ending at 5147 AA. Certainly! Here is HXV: 1.02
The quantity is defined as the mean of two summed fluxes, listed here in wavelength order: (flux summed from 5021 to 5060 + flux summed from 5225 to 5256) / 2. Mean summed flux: 531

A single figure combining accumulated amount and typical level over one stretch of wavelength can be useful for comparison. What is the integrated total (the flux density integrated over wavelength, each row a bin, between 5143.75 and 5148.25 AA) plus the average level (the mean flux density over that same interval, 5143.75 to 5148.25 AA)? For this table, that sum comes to 137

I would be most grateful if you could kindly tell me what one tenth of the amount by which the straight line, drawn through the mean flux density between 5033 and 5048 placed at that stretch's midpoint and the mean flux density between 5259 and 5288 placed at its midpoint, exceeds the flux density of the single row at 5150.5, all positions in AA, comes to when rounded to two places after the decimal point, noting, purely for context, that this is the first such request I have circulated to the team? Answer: 0.69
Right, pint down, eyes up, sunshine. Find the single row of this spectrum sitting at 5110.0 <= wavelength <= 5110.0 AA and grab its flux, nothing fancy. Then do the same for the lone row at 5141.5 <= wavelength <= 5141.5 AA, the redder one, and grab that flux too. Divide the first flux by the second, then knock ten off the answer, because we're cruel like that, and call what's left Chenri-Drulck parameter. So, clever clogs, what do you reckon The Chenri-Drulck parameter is -8.53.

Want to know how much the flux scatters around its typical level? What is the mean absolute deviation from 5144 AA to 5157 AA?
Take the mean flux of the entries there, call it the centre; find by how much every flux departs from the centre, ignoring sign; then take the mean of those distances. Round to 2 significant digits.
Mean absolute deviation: 3.2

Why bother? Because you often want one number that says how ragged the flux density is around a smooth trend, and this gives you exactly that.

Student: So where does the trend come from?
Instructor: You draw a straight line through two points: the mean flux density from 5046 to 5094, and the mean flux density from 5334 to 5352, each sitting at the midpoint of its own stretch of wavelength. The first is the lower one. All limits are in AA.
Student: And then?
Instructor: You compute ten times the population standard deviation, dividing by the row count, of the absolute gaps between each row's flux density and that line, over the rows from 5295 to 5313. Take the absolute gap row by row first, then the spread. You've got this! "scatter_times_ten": 18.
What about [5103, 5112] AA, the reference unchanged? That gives 26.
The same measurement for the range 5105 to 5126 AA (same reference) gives 20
